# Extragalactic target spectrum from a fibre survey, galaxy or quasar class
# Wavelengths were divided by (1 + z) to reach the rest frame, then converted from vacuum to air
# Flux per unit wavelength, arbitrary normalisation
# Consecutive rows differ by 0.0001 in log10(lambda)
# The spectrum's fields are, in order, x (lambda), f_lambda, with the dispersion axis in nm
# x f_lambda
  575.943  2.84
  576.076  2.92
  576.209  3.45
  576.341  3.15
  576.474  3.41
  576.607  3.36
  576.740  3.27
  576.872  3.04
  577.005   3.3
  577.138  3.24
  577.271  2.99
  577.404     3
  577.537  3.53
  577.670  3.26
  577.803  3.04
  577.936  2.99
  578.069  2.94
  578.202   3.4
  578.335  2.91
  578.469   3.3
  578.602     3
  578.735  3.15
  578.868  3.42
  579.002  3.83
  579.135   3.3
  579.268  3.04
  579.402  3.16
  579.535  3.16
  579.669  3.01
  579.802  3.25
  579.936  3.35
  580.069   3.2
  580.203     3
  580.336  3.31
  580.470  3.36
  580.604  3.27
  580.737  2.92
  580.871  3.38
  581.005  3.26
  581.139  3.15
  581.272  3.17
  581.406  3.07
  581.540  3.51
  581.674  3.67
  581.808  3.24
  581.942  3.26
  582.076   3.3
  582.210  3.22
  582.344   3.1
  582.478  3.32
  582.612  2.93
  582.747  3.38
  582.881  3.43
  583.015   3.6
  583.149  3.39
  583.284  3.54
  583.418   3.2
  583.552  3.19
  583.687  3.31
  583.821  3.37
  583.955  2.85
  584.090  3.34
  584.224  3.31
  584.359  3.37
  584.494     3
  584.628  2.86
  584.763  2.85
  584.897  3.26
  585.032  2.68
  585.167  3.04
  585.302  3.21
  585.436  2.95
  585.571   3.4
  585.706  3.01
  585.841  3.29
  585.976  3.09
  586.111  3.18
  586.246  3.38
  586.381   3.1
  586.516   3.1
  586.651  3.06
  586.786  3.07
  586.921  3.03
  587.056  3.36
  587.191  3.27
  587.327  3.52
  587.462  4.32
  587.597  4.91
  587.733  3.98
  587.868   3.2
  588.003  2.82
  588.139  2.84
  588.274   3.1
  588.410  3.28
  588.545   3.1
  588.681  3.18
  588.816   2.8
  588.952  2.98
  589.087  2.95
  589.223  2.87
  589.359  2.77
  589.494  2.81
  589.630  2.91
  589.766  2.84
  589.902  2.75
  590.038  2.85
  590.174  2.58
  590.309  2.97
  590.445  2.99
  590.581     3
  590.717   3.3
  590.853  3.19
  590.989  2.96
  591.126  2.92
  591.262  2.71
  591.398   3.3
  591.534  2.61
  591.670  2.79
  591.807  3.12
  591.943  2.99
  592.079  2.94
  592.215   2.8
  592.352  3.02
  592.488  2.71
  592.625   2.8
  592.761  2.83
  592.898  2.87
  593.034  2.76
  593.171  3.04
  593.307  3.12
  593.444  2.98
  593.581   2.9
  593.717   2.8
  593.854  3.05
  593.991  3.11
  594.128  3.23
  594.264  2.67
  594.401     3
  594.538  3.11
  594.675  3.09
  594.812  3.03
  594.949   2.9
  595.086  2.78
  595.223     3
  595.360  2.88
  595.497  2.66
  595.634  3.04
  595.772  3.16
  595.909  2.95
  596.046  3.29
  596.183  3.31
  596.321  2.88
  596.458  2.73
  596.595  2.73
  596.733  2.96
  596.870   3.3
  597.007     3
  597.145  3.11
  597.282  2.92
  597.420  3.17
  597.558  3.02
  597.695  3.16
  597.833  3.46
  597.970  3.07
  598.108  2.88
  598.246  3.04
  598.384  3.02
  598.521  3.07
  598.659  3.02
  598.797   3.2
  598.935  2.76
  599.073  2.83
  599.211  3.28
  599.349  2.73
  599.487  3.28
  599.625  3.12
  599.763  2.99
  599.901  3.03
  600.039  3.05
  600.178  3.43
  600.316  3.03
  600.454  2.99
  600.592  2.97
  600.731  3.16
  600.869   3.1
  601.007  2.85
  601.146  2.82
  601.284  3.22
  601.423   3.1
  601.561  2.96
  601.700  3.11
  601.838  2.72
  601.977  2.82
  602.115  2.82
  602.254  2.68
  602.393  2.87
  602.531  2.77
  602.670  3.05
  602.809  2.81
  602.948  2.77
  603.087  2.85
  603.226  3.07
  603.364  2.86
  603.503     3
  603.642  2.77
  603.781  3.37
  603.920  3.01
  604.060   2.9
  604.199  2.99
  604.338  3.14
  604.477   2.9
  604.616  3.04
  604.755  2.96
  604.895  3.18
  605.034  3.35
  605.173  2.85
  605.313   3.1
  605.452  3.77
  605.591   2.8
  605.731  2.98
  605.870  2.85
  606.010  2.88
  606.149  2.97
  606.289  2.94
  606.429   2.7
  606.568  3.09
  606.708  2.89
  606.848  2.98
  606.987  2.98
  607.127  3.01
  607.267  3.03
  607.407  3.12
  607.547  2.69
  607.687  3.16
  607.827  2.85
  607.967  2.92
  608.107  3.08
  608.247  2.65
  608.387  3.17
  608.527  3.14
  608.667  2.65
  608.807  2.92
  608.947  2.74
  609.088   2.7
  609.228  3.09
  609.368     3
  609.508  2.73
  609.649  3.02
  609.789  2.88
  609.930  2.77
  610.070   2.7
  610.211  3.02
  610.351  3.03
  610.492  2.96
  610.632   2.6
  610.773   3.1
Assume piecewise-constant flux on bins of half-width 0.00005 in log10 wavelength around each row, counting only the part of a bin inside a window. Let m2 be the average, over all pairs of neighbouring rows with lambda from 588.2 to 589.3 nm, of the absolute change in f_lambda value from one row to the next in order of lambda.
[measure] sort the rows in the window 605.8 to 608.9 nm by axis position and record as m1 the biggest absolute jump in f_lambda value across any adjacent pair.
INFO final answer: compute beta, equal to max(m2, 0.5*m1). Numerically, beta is 0.26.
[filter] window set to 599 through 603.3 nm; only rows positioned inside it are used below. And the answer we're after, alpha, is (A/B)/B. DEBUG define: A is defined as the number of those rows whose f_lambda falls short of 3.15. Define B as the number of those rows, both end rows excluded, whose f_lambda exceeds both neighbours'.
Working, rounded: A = 26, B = 8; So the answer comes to 0.41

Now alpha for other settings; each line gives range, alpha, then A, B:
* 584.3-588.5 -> 0.25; 16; 8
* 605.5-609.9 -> 0.29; 29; 10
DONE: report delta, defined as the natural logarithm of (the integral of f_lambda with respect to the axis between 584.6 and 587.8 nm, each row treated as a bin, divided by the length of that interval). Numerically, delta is 1.19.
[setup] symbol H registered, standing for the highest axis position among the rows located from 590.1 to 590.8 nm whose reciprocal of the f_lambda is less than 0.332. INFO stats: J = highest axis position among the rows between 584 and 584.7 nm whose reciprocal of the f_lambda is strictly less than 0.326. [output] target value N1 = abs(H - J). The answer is 6.36 nm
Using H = 590.717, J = 584.359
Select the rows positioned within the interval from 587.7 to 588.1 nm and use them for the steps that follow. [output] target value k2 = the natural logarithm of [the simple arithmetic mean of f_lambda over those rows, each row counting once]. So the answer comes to 1.20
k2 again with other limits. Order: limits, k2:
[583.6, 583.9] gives 1.21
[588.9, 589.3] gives 1.08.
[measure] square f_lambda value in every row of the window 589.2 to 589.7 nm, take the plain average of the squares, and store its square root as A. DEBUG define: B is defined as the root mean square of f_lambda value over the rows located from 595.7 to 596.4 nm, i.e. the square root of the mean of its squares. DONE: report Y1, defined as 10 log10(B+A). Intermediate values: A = 2.84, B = 3.12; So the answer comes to 7.75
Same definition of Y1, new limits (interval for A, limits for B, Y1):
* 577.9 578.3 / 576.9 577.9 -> 8.00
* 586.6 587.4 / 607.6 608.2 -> 7.94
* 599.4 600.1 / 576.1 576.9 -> 8.05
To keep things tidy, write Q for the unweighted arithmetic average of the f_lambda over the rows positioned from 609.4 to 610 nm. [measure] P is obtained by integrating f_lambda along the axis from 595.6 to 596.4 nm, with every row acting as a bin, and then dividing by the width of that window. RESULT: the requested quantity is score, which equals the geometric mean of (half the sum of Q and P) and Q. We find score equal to 2.91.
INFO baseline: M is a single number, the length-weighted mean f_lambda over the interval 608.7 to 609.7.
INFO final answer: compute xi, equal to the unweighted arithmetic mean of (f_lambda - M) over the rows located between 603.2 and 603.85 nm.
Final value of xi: 0.14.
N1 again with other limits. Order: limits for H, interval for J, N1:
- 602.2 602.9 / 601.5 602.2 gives 0.97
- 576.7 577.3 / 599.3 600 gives 22.49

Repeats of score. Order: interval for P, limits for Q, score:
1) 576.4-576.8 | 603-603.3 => 3.05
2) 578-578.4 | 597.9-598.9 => 3.05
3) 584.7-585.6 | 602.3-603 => 2.90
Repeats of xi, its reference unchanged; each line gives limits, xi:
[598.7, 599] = 0.11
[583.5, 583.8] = 0.38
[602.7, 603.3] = 0.00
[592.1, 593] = -0.04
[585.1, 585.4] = 0.25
